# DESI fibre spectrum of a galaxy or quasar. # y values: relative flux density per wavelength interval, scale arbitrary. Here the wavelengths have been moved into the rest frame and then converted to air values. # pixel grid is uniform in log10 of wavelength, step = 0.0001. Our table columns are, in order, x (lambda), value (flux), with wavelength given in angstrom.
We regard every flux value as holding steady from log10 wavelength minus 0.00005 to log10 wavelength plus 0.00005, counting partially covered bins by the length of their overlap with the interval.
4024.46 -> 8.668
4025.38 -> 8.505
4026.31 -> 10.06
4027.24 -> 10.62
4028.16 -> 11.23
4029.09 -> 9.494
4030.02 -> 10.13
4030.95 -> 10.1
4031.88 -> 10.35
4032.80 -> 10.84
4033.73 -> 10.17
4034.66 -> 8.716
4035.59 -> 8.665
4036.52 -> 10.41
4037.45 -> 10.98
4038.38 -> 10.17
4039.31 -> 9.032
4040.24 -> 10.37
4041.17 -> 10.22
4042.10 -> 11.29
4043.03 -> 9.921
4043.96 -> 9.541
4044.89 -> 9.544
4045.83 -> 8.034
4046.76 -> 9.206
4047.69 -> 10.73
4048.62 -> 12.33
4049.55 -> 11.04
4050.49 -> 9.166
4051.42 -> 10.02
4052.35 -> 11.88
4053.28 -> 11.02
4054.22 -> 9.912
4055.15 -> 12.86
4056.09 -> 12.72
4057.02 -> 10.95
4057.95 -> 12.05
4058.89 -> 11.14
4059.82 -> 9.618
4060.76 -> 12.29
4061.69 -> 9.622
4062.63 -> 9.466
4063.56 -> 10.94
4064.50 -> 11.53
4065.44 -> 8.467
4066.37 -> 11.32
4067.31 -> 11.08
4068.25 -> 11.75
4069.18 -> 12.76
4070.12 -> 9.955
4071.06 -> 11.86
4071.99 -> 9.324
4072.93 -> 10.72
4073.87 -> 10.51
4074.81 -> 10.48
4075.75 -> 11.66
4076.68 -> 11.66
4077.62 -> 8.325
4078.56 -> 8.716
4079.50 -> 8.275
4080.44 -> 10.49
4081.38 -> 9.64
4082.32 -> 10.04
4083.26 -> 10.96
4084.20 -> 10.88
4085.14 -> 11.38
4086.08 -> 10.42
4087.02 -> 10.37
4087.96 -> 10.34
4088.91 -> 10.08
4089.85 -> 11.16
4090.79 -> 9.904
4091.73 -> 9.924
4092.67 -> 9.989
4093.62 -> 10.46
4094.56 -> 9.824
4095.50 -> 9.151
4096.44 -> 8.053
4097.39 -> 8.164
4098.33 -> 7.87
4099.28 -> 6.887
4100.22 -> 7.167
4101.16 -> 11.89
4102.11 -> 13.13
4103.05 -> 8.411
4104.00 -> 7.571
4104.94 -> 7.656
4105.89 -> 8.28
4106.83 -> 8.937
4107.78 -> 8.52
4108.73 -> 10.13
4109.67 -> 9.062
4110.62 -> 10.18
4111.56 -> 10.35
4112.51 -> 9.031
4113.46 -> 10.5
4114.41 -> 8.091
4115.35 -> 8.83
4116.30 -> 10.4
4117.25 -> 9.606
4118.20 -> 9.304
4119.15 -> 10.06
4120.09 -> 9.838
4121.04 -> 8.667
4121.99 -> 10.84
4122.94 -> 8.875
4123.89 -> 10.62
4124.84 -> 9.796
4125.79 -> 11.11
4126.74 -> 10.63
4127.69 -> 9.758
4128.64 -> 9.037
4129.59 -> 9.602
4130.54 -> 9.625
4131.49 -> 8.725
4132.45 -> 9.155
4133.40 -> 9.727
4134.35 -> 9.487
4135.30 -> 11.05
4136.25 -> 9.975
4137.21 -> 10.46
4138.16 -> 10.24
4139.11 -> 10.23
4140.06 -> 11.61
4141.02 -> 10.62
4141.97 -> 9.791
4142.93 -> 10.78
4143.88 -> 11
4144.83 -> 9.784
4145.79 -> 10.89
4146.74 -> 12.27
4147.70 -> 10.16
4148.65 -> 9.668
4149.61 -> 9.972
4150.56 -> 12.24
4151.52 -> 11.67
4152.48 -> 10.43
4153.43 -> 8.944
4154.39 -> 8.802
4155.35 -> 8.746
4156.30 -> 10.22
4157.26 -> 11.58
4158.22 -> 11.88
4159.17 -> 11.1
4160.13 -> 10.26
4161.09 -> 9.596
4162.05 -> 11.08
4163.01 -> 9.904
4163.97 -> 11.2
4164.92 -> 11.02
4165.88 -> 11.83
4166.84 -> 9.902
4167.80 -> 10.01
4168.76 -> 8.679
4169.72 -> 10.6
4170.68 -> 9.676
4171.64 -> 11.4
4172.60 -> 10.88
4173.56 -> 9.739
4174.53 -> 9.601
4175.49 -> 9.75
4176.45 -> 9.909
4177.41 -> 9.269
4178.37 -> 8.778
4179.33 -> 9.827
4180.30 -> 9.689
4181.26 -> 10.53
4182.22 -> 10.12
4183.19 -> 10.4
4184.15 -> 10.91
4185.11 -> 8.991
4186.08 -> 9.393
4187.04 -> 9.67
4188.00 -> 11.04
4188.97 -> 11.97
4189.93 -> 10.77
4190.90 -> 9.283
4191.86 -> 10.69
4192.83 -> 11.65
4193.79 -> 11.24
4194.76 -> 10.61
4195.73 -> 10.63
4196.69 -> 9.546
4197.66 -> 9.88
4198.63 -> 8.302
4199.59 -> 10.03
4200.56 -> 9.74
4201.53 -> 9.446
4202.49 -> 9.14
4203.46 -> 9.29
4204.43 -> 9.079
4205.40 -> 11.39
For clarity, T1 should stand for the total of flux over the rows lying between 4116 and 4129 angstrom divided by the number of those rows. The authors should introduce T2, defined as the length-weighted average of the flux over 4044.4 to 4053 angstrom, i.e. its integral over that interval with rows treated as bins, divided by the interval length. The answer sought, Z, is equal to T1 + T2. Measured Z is 20.1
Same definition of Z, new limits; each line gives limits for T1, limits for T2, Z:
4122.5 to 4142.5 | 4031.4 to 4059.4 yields 20.5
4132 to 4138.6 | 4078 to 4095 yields 20.2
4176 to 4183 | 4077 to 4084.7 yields 19.4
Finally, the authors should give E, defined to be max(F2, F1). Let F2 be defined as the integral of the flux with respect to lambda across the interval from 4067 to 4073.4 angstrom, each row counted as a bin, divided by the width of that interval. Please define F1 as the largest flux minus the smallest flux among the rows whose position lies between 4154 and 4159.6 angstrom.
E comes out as 11.1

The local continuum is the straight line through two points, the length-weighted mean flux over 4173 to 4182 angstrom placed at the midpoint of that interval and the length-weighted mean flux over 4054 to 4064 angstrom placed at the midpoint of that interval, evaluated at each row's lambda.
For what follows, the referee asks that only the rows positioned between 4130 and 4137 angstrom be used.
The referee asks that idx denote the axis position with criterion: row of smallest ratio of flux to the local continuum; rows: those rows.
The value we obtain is 4131.49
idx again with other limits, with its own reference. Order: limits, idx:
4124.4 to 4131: 4128.64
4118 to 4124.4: 4121.04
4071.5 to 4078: 4077.62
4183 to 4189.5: 4185.11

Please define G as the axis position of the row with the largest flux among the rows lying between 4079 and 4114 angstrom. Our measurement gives 4102.11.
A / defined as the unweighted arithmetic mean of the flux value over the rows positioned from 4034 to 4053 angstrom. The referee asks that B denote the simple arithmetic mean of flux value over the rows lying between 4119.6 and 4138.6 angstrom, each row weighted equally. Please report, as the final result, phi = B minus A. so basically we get -0.20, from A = 10.1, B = 9.9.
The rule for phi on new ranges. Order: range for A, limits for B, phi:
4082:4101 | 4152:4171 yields 0.62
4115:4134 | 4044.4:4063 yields 0.97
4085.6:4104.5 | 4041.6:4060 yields 1.11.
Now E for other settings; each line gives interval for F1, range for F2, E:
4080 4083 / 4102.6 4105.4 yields 7.9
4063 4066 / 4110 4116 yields 9.5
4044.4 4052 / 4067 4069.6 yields 11.9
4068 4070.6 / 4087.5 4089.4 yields 10.2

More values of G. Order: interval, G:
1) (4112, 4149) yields 4146.74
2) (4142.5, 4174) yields 4146.74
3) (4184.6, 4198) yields 4188.97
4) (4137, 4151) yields 4146.74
